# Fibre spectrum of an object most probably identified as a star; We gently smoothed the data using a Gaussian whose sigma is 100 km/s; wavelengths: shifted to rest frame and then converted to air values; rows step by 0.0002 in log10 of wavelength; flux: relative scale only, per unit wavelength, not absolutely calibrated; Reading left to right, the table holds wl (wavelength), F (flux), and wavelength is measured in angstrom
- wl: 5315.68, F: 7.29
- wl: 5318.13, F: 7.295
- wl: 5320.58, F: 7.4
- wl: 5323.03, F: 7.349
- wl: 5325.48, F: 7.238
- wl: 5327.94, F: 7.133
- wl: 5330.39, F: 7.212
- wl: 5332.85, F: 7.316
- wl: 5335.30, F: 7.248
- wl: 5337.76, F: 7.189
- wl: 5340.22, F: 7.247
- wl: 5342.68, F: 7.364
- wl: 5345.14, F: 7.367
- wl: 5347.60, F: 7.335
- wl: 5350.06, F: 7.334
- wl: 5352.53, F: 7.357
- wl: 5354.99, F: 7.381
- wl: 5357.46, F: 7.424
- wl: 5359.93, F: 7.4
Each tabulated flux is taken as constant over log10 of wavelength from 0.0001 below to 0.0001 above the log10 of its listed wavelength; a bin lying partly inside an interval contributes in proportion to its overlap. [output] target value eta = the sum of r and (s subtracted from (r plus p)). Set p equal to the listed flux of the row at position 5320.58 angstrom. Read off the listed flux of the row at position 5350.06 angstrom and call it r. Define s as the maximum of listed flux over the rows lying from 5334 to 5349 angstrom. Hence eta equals 14.7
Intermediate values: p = 7.4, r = 7.334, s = 7.367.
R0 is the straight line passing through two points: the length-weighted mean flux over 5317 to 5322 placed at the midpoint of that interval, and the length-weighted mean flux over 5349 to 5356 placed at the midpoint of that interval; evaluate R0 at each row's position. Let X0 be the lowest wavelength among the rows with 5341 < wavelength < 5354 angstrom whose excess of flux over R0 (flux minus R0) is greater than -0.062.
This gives 5342.68 angstrom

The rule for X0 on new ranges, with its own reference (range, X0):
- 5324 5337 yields 5332.85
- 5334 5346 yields 5342.68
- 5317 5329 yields 5318.13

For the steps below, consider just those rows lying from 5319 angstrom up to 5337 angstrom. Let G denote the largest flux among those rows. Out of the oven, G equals 7.4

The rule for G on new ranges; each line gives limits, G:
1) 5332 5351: 7.367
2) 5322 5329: 7.349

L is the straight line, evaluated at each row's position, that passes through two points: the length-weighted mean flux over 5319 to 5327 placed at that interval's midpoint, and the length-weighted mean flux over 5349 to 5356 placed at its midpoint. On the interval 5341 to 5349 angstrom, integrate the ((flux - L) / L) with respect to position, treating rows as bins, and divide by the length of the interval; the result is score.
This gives 0.0003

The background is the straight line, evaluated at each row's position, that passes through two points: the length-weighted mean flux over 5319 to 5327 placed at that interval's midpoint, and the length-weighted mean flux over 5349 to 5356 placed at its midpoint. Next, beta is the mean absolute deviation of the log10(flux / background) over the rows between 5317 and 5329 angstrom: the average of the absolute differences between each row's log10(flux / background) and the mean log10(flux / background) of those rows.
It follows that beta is 0.0049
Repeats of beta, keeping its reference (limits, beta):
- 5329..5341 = 0.0020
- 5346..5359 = 0.0015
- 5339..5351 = 0.0018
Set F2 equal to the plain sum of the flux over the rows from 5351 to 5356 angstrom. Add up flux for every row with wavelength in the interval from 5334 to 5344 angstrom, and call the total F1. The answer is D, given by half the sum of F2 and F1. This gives 22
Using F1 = 29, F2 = 15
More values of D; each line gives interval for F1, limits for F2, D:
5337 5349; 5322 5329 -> 29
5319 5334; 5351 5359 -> 33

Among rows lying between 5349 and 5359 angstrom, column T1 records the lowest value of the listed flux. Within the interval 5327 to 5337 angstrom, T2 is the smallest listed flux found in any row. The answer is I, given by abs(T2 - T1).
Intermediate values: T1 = 7.334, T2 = 7.133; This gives 0.20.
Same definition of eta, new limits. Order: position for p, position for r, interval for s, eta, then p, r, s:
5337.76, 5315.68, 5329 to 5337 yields 14.5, 7.189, 7.29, 7.316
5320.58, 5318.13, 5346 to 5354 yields 14.6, 7.4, 7.295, 7.357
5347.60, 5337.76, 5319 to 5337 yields 14.3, 7.335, 7.189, 7.4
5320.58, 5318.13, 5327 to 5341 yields 14.7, 7.4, 7.295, 7.316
